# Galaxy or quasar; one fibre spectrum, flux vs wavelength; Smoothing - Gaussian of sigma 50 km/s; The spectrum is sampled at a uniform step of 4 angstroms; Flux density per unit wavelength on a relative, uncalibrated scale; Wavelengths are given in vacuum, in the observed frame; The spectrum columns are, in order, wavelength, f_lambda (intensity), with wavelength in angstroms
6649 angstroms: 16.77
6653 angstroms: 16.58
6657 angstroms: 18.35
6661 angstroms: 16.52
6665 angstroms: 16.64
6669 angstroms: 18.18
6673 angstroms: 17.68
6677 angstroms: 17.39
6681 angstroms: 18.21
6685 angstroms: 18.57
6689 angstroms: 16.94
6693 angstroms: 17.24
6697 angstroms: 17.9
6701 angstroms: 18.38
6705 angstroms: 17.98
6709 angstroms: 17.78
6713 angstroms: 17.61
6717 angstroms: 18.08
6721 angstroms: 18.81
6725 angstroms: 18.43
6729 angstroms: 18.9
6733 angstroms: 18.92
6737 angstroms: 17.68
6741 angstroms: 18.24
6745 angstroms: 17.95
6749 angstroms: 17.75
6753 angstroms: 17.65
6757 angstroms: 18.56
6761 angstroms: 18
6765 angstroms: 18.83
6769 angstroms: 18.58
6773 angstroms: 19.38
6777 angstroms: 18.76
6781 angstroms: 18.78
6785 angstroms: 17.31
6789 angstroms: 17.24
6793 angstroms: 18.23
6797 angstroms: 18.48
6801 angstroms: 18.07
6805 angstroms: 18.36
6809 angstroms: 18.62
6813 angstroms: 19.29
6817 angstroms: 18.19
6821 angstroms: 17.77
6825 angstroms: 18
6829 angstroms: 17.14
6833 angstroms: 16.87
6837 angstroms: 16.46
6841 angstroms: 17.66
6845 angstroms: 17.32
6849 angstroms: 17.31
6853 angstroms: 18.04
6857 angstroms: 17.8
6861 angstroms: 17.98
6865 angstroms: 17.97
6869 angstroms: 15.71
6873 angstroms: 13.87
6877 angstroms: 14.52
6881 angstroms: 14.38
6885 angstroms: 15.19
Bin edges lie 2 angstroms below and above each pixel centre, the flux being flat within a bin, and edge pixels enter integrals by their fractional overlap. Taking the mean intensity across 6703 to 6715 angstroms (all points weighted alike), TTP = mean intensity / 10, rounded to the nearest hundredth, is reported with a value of 1.78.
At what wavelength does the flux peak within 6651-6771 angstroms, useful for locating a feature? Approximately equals 6733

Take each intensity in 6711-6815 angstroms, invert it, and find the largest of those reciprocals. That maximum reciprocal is 0.0580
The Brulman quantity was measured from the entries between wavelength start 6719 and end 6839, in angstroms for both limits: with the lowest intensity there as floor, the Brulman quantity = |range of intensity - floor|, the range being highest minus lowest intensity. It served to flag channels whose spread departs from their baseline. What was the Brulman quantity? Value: 13.5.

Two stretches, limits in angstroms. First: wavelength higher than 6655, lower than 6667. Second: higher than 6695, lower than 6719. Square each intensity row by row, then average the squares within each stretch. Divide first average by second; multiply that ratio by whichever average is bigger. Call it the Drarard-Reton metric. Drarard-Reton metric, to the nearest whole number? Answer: 296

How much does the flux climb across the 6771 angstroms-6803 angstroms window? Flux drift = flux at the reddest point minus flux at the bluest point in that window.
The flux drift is -1.3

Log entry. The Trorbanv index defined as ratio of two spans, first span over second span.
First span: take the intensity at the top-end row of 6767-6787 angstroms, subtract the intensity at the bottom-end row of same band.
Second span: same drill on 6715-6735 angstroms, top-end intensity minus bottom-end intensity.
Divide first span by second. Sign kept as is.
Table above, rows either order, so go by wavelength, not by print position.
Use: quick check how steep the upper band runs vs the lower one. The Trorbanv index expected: -2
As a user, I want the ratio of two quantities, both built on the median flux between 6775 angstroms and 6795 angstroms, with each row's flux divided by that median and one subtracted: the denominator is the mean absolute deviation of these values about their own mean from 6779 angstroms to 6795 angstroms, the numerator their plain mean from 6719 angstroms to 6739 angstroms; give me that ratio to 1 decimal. 0.5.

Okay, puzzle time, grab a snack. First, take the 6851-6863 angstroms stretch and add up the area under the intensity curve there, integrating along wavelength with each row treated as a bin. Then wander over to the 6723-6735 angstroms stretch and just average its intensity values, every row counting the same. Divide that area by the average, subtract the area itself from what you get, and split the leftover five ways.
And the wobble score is -40.8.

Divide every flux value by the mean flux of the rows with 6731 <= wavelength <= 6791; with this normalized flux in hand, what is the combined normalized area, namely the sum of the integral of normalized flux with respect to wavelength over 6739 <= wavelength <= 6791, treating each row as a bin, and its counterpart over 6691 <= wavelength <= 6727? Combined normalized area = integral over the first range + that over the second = 88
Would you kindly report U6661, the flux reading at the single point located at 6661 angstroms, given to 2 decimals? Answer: 16.52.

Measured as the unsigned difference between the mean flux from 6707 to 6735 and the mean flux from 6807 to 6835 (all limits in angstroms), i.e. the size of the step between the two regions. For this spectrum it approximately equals 0.38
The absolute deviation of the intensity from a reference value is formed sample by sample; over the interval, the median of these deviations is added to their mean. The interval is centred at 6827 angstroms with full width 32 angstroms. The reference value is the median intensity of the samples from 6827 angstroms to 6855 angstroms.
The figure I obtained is 1.3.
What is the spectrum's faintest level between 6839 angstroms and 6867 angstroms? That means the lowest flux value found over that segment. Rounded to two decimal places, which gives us 17.31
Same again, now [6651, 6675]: 16.52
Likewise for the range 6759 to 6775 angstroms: 18.00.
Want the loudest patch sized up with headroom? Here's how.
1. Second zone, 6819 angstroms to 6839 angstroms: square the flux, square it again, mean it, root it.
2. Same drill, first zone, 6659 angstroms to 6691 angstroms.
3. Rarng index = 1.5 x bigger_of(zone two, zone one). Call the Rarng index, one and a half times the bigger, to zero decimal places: 463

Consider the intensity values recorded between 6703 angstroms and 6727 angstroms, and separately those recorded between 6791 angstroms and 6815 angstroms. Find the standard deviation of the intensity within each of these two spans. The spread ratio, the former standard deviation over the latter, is 1.03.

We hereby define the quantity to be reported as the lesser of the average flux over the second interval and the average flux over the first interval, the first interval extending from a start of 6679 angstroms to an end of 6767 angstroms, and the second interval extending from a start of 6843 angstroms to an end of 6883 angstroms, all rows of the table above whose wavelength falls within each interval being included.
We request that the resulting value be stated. 16.5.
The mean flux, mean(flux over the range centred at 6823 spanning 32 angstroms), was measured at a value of 17.8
